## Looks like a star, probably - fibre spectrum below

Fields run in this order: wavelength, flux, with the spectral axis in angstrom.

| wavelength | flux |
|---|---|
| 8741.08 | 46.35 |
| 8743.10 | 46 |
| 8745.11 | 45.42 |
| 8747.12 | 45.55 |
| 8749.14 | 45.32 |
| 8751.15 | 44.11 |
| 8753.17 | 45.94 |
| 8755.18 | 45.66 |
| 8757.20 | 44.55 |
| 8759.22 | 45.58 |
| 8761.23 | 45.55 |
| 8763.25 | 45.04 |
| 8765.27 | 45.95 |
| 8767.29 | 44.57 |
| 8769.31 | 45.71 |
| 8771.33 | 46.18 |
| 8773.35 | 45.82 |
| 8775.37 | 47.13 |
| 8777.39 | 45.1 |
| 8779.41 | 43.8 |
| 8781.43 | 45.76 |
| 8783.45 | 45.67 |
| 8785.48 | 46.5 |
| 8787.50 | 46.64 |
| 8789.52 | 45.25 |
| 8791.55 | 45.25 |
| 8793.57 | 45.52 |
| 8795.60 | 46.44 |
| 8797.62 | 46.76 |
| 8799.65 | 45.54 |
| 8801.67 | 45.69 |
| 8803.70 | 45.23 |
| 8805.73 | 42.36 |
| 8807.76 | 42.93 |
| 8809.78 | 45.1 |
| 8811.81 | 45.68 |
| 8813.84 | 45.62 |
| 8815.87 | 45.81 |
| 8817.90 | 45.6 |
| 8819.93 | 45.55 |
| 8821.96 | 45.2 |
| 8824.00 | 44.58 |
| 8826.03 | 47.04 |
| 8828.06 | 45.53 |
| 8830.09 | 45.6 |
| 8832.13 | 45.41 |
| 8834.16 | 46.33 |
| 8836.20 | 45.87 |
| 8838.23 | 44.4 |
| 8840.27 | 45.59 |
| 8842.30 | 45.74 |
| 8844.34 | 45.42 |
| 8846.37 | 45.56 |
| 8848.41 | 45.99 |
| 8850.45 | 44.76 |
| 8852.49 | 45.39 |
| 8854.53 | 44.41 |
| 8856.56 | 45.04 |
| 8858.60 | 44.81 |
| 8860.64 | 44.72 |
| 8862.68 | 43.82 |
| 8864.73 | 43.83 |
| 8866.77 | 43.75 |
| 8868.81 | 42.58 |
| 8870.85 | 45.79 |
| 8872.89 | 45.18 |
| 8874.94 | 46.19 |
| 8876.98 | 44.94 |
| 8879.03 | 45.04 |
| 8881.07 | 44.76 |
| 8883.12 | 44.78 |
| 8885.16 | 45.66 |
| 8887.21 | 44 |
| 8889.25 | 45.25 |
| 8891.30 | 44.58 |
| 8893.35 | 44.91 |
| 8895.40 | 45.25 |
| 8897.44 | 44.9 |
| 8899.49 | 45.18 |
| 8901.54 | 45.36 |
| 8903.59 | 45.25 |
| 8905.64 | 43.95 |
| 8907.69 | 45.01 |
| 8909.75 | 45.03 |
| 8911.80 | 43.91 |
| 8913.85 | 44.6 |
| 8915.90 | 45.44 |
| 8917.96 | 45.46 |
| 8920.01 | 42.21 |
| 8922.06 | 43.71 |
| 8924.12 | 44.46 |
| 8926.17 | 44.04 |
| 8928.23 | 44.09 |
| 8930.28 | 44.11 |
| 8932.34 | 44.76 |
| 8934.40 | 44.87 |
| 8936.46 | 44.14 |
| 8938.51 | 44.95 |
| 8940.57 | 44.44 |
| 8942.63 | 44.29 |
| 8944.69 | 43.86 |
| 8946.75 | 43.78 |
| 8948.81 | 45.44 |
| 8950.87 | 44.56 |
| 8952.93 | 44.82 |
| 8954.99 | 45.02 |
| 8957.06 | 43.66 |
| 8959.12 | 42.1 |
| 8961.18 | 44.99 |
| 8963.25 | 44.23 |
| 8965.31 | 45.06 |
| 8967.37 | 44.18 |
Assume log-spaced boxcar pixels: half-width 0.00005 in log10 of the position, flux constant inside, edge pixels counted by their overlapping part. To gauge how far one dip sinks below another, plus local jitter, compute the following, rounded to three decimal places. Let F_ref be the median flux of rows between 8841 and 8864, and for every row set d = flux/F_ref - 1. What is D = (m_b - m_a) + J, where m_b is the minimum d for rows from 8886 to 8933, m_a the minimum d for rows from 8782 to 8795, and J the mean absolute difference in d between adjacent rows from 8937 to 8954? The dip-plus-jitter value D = -0.055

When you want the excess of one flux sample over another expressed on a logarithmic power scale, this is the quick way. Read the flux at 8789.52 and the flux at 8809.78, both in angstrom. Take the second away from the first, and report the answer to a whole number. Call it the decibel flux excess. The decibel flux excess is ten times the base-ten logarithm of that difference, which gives -8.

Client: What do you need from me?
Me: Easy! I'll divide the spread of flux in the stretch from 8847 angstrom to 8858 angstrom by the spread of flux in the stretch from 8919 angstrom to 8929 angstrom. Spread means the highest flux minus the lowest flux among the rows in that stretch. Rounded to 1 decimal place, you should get 0.7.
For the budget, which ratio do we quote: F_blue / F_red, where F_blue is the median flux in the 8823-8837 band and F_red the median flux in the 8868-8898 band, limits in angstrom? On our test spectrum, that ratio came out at 1.01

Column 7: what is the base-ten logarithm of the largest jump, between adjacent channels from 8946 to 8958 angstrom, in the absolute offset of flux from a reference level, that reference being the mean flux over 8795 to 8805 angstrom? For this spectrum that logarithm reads 0.2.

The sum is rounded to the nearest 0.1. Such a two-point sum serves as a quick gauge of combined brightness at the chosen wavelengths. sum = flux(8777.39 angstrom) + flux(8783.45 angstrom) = 90.8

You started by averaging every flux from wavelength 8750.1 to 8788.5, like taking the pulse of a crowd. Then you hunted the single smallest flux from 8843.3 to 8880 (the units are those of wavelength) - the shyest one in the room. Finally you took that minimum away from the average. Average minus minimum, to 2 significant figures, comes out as 3.0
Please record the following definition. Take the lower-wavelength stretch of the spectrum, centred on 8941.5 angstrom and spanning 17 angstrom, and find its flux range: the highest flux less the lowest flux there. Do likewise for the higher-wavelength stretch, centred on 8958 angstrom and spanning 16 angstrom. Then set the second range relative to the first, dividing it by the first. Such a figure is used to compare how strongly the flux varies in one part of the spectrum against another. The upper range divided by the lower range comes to 1.8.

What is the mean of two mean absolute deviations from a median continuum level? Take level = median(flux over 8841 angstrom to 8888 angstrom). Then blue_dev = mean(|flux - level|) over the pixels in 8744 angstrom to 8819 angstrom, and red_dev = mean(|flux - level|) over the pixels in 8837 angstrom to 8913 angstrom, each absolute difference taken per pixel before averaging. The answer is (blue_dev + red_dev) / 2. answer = 0.71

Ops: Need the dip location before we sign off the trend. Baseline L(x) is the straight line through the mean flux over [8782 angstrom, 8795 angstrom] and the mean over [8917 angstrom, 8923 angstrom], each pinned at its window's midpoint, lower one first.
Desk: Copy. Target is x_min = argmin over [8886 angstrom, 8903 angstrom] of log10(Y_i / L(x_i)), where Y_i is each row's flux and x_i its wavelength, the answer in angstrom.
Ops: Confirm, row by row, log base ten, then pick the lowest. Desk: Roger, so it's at 8887.21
